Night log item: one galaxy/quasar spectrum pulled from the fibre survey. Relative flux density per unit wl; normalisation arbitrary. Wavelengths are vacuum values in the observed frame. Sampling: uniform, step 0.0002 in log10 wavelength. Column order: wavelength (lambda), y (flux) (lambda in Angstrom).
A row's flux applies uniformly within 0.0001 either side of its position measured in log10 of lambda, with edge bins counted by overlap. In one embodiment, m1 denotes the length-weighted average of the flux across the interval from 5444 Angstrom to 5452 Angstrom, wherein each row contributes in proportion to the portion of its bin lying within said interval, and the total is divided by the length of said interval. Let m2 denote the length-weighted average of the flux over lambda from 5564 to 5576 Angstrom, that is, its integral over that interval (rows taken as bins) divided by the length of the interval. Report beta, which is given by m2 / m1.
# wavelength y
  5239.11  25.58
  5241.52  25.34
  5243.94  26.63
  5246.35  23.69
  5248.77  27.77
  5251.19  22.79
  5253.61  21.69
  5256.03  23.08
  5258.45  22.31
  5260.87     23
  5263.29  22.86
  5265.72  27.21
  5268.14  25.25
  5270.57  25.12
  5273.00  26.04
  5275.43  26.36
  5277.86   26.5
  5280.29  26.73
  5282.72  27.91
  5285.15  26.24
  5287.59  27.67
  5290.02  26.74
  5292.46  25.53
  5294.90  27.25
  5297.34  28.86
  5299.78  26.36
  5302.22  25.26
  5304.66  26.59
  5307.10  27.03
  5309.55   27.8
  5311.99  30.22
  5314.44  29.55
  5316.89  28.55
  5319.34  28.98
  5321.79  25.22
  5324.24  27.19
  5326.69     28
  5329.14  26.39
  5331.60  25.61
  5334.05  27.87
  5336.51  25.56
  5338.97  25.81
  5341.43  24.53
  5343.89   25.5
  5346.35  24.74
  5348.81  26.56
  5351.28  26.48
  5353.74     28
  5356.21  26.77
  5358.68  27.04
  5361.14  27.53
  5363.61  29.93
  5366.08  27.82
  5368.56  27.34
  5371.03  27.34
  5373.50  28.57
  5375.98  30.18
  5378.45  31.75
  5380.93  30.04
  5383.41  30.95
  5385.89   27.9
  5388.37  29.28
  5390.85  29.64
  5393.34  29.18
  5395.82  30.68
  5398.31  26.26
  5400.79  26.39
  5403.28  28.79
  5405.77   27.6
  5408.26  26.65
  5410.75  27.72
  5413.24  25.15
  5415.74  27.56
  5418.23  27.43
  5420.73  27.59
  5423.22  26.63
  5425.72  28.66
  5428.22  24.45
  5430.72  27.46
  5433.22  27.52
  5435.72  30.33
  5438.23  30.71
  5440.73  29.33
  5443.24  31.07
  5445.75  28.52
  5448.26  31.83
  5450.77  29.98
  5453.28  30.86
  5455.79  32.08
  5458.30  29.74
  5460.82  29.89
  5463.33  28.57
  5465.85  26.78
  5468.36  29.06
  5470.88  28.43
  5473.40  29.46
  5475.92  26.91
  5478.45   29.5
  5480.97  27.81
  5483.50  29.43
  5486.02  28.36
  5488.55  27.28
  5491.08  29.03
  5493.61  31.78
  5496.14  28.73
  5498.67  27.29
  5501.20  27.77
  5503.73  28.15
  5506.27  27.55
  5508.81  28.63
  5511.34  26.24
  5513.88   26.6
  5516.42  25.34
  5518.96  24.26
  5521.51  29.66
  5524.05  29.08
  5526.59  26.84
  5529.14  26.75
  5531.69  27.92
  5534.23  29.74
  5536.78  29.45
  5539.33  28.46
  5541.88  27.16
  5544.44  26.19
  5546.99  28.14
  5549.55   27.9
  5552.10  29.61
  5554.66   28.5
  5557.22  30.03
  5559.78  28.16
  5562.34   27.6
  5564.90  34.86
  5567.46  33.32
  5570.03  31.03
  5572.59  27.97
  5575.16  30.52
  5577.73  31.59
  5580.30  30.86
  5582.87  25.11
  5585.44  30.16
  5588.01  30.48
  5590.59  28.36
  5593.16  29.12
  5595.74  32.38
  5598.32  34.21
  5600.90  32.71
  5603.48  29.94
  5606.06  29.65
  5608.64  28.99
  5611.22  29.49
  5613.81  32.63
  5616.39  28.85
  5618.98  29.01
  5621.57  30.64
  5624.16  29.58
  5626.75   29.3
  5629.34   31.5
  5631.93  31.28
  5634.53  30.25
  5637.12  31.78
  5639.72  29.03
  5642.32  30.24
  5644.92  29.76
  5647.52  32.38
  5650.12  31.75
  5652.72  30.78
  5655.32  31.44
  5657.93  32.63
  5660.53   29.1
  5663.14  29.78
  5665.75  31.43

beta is 1.04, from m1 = 30.2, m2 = 31.5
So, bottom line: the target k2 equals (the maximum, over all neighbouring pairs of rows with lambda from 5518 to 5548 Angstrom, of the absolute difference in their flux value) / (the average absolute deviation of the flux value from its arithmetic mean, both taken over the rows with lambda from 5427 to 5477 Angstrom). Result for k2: 3.7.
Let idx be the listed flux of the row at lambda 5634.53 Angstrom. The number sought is 30.25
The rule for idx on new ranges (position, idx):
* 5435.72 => 30.33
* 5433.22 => 27.52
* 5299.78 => 26.36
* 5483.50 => 29.43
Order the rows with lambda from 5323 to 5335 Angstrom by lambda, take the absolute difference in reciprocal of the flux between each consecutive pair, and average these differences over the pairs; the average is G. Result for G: 0.0019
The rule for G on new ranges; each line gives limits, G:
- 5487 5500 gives 0.0026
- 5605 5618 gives 0.0022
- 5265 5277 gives 0.0012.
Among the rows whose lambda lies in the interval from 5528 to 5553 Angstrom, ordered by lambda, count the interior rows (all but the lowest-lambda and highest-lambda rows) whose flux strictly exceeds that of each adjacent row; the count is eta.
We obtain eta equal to 2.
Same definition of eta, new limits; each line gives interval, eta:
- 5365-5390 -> 2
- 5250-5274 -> 3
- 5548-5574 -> 3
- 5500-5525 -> 4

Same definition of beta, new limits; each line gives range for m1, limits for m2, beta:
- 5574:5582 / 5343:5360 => 0.86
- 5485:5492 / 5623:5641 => 1.08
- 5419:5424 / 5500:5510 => 1.03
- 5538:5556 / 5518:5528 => 0.98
